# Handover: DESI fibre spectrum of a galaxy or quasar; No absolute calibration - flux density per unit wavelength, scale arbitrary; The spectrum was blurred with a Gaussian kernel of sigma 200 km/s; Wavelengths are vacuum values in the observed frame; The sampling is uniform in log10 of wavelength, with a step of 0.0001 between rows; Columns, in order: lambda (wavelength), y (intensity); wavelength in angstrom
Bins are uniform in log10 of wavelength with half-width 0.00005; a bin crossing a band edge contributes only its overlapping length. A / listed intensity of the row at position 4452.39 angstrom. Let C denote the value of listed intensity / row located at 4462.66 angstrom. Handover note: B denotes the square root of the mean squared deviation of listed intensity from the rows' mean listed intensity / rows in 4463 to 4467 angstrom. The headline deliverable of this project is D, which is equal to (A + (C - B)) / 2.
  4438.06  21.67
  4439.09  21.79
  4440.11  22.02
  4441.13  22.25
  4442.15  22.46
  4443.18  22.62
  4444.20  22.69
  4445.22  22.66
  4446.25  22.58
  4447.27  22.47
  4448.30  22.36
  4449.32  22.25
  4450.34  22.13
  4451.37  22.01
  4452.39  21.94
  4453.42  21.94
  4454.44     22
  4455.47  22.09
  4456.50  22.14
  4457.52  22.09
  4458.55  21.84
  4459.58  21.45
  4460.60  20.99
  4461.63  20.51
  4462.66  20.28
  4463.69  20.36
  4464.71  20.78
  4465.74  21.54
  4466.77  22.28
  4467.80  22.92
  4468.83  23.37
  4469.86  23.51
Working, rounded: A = 21.94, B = 0.73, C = 20.28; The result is 20.7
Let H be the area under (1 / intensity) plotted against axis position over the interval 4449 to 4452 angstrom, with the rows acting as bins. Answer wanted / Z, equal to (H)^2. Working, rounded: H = 0.1359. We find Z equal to 0.0185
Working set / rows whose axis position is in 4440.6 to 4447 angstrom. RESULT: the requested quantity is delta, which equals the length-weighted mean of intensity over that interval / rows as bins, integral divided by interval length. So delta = 22.5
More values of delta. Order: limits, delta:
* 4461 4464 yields 20.4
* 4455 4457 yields 22.1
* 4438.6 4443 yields 22.2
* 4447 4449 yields 22.4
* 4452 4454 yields 22.0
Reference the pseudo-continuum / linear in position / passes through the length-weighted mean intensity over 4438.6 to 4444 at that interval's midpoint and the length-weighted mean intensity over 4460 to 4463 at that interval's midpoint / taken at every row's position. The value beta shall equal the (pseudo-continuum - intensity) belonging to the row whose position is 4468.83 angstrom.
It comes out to -3.3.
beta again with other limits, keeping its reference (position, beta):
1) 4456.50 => -1.1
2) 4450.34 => -0.6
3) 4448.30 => -0.7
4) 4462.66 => 0.3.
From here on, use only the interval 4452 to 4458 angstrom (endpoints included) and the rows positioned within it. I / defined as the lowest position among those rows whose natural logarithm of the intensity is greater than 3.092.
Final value 4455.47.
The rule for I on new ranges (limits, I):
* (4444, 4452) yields 4444.20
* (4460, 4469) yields 4466.77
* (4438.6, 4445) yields 4441.13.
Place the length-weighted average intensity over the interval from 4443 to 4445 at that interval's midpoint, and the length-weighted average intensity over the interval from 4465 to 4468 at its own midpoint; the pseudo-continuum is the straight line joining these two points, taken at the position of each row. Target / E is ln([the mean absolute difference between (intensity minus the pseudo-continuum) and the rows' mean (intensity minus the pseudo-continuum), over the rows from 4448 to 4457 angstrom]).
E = -2.3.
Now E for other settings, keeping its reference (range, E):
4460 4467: -0.5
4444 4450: -2.4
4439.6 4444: -1.4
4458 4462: -0.9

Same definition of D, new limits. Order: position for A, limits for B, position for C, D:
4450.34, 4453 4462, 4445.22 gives 22.1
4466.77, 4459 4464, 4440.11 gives 21.9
